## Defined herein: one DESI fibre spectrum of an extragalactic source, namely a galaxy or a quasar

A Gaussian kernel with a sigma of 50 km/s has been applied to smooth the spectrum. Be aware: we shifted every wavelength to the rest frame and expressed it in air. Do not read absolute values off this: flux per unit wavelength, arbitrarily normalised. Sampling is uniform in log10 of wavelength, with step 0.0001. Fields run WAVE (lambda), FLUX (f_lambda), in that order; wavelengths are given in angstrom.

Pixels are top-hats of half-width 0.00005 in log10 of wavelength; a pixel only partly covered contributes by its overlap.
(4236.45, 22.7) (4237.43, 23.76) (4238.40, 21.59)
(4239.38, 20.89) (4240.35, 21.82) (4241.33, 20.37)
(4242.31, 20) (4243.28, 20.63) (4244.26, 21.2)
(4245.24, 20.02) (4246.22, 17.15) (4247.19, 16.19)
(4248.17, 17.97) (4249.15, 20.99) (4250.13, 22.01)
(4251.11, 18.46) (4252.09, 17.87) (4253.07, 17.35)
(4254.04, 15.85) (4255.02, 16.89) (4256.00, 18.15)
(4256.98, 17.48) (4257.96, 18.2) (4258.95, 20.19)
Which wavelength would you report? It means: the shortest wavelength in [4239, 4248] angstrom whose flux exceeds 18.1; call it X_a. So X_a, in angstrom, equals 4239.38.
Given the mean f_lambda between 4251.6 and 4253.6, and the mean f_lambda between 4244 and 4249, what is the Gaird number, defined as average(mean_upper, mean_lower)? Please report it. 18.1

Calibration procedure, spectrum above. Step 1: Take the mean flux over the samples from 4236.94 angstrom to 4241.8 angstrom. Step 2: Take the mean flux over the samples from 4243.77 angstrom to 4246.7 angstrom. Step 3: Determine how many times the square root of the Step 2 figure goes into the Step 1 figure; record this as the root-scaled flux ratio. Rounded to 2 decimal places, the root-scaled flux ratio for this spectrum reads 4.92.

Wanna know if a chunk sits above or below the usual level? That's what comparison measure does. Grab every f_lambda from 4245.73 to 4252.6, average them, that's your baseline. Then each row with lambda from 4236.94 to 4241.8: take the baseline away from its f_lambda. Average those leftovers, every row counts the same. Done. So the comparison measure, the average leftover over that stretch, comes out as 3.0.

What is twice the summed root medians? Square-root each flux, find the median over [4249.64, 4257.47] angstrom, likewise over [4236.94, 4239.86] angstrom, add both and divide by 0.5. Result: 17.7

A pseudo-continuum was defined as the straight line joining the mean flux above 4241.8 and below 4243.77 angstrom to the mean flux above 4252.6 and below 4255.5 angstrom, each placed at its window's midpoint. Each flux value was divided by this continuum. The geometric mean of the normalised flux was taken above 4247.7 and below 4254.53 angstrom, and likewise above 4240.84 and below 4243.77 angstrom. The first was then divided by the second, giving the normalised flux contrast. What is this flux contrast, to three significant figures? 1.06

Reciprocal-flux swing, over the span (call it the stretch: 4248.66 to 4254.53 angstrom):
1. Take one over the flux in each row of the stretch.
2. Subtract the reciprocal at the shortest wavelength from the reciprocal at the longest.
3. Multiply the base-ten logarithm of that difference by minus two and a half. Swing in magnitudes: 4.5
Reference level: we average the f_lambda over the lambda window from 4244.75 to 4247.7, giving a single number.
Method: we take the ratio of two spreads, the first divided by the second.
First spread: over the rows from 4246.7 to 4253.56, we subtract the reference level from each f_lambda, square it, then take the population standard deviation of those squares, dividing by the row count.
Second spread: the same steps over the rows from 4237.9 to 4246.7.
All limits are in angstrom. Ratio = 1.4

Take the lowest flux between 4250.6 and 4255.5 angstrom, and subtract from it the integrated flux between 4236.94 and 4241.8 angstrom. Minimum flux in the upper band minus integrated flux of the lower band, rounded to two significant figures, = -90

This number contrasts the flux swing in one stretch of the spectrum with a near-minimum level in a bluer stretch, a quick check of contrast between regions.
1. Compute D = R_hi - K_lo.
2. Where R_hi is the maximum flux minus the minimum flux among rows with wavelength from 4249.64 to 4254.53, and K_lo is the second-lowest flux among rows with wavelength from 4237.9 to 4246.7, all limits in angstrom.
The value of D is -14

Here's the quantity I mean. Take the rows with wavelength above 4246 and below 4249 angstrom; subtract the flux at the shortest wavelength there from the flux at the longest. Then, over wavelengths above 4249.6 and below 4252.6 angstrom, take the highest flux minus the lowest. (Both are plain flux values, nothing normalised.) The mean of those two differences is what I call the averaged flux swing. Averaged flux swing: 2.5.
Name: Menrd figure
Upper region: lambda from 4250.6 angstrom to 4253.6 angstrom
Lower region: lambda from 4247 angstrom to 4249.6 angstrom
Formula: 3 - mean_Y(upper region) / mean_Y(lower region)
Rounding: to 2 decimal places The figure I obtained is 2.03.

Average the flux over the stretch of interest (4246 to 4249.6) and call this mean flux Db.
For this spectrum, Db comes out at 18.1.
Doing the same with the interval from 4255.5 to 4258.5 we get 17.9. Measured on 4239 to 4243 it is 20.8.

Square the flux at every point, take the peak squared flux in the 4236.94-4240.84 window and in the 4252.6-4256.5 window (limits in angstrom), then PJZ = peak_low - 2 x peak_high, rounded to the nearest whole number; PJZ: -94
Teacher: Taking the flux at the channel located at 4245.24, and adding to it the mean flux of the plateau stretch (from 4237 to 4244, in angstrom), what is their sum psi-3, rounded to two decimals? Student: 41.31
